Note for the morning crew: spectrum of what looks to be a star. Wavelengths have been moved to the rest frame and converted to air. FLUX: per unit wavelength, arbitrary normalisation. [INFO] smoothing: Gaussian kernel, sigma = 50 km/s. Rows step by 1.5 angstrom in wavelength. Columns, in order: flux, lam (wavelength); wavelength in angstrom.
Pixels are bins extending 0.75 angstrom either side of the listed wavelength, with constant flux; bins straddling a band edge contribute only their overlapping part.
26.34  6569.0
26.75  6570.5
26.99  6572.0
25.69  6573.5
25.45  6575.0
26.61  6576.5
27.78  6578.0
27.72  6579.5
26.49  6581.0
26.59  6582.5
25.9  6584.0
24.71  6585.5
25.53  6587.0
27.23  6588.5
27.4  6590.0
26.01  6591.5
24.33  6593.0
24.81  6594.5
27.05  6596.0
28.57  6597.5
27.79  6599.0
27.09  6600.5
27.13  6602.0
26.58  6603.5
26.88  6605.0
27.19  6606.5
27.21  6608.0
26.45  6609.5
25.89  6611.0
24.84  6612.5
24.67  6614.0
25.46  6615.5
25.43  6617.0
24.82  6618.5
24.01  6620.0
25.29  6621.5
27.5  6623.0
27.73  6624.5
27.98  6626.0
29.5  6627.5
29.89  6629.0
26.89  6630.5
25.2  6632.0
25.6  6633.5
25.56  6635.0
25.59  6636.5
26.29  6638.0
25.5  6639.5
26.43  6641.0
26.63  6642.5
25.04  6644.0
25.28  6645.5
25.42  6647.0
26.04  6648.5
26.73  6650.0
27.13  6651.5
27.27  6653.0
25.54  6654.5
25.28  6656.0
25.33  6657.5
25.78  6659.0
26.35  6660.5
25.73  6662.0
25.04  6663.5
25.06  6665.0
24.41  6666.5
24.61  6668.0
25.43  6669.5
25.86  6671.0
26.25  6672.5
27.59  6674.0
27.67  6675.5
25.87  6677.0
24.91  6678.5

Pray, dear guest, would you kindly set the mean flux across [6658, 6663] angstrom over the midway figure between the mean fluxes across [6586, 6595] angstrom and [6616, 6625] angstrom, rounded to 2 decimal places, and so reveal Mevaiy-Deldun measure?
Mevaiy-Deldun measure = 1.00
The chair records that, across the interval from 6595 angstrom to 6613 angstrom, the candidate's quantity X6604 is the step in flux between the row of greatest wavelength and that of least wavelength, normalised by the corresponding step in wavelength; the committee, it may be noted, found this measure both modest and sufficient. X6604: -0.13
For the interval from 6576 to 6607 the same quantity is 0.02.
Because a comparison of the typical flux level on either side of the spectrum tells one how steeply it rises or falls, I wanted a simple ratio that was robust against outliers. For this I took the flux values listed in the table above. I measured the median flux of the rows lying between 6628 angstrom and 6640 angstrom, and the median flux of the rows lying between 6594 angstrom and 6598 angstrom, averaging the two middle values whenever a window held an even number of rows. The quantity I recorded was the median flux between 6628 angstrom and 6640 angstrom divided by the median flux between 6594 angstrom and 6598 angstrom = 0.95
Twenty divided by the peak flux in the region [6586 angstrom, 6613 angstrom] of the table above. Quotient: 0.700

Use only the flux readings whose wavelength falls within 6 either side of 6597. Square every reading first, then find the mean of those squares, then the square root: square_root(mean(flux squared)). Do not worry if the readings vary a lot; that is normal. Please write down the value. 26.6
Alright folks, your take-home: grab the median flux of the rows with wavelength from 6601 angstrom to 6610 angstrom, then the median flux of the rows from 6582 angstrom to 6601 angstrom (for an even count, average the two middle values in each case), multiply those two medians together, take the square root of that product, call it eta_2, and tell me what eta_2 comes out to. 26.8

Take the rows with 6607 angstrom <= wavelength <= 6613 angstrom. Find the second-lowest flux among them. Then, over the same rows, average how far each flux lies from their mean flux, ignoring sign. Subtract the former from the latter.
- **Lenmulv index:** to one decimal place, -25.2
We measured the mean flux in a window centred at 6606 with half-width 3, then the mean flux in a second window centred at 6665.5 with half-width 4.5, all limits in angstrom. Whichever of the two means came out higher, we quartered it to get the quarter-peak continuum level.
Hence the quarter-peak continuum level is 6.74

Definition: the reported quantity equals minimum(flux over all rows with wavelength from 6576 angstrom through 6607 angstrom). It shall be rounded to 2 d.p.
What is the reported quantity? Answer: 24.33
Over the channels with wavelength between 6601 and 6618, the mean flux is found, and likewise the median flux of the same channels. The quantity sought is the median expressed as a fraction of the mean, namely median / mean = 1.01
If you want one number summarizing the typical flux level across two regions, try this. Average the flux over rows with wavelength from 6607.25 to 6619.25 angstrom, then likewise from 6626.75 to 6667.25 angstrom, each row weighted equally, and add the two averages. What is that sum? 51.7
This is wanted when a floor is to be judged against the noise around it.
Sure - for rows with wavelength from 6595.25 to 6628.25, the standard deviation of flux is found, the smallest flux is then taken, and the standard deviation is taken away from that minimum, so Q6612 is 22.6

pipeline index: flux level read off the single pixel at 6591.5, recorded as 26.01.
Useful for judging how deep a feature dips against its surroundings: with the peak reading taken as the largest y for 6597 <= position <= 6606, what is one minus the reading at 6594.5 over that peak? 0.13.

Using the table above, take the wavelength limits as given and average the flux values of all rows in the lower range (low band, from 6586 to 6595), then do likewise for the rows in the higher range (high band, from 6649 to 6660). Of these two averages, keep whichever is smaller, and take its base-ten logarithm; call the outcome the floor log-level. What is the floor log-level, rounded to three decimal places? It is 1.413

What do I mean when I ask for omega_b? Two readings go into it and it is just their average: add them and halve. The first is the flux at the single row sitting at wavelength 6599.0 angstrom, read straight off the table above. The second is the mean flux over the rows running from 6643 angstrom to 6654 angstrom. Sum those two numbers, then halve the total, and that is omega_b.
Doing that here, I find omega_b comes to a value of 27.0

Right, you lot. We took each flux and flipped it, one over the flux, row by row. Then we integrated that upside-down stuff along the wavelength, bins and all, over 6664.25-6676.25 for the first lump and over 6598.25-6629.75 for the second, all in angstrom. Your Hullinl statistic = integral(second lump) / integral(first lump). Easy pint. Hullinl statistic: 2.6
